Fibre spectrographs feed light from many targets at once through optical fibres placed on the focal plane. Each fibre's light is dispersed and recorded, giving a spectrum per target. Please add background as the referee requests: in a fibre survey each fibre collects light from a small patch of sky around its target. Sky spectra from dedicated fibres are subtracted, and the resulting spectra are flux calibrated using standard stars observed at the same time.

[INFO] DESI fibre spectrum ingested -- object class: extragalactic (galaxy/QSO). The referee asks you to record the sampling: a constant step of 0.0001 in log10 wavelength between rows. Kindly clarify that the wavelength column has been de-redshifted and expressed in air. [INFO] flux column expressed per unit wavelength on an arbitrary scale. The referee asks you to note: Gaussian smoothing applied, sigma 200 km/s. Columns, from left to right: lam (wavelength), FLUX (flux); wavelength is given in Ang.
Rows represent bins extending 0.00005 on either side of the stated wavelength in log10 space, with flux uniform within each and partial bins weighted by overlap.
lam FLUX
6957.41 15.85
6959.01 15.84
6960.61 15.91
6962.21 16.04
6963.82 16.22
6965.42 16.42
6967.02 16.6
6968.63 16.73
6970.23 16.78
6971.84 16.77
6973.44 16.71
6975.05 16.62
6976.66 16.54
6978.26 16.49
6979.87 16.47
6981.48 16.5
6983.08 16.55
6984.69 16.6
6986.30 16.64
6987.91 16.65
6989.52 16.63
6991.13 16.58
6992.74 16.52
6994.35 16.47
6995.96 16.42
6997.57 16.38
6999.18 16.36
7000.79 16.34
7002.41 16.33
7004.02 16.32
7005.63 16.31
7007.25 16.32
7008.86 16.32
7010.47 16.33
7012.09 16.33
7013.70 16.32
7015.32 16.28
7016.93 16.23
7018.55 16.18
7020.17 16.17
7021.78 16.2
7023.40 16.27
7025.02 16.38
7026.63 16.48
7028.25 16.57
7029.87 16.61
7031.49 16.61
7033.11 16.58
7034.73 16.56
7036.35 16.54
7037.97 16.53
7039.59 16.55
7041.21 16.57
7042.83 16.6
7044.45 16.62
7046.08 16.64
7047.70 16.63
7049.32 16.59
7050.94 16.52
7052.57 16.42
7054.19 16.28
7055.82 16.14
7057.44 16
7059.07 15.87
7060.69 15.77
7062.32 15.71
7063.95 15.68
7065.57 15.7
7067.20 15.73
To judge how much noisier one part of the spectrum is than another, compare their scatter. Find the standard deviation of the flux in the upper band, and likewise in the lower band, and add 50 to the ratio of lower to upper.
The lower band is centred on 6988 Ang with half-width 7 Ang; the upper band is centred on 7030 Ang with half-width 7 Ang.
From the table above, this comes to 50.6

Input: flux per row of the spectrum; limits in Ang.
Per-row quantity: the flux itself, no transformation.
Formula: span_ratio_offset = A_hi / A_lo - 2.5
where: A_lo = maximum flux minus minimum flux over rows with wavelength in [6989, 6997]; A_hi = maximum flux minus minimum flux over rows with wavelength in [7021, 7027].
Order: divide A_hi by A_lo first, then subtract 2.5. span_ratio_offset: -1.2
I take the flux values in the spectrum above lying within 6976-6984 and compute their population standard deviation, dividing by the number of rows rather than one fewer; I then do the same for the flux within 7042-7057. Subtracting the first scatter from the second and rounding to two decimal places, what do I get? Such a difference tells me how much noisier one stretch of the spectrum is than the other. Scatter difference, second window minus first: 0.14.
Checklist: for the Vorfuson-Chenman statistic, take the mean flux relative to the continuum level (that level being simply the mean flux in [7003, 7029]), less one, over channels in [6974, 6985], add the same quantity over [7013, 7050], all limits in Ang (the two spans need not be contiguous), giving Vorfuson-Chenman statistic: 0.023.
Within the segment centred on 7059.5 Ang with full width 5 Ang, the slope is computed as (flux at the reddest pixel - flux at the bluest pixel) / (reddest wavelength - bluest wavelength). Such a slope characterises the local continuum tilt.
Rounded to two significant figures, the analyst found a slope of -0.071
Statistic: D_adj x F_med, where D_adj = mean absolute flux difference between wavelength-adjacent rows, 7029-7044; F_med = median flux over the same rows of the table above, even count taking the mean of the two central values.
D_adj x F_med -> 0.3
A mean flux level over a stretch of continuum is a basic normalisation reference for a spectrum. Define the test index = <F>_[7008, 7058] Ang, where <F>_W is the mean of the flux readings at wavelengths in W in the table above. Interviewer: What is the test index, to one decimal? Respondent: 16.4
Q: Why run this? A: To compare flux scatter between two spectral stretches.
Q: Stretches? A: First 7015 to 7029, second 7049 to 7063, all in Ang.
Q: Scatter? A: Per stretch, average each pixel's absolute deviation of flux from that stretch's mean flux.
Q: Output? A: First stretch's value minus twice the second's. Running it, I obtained -0.43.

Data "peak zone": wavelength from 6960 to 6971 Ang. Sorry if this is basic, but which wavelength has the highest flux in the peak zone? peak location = 6970.23 Ang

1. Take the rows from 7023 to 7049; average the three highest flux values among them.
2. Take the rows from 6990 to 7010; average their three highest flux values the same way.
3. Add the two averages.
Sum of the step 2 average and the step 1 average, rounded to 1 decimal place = 33.2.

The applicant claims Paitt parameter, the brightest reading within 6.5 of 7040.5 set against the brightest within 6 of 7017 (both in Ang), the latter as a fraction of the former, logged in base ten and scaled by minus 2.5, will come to 0.020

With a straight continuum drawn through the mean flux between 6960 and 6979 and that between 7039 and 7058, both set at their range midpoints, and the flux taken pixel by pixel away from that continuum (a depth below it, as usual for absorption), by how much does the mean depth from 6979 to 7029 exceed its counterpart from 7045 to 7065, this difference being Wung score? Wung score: -0.20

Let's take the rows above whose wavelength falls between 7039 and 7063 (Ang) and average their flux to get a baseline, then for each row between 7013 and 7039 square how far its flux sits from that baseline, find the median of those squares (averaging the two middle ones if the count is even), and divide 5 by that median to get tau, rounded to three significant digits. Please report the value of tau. 208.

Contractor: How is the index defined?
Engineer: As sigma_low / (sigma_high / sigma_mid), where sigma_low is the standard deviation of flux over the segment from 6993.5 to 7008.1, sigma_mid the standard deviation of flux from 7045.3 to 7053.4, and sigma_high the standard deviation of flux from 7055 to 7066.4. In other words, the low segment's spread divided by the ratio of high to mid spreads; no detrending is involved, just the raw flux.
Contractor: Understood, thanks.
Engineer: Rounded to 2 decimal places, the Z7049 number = 0.03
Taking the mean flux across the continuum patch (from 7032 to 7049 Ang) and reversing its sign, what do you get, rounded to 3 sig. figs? -16.6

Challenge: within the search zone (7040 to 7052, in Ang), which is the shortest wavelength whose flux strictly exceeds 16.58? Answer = 7042.83 Ang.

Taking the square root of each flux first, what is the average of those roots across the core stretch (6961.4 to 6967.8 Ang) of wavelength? 4.04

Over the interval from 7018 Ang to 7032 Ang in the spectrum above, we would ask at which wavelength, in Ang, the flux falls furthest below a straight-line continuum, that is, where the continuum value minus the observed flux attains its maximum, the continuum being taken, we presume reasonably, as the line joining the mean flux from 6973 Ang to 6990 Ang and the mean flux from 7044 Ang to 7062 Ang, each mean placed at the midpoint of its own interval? 7020.17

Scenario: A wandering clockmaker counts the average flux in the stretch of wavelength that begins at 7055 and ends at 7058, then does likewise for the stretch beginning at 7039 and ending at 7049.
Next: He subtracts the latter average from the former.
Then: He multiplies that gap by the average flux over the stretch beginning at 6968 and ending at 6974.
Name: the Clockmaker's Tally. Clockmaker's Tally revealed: -8.9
